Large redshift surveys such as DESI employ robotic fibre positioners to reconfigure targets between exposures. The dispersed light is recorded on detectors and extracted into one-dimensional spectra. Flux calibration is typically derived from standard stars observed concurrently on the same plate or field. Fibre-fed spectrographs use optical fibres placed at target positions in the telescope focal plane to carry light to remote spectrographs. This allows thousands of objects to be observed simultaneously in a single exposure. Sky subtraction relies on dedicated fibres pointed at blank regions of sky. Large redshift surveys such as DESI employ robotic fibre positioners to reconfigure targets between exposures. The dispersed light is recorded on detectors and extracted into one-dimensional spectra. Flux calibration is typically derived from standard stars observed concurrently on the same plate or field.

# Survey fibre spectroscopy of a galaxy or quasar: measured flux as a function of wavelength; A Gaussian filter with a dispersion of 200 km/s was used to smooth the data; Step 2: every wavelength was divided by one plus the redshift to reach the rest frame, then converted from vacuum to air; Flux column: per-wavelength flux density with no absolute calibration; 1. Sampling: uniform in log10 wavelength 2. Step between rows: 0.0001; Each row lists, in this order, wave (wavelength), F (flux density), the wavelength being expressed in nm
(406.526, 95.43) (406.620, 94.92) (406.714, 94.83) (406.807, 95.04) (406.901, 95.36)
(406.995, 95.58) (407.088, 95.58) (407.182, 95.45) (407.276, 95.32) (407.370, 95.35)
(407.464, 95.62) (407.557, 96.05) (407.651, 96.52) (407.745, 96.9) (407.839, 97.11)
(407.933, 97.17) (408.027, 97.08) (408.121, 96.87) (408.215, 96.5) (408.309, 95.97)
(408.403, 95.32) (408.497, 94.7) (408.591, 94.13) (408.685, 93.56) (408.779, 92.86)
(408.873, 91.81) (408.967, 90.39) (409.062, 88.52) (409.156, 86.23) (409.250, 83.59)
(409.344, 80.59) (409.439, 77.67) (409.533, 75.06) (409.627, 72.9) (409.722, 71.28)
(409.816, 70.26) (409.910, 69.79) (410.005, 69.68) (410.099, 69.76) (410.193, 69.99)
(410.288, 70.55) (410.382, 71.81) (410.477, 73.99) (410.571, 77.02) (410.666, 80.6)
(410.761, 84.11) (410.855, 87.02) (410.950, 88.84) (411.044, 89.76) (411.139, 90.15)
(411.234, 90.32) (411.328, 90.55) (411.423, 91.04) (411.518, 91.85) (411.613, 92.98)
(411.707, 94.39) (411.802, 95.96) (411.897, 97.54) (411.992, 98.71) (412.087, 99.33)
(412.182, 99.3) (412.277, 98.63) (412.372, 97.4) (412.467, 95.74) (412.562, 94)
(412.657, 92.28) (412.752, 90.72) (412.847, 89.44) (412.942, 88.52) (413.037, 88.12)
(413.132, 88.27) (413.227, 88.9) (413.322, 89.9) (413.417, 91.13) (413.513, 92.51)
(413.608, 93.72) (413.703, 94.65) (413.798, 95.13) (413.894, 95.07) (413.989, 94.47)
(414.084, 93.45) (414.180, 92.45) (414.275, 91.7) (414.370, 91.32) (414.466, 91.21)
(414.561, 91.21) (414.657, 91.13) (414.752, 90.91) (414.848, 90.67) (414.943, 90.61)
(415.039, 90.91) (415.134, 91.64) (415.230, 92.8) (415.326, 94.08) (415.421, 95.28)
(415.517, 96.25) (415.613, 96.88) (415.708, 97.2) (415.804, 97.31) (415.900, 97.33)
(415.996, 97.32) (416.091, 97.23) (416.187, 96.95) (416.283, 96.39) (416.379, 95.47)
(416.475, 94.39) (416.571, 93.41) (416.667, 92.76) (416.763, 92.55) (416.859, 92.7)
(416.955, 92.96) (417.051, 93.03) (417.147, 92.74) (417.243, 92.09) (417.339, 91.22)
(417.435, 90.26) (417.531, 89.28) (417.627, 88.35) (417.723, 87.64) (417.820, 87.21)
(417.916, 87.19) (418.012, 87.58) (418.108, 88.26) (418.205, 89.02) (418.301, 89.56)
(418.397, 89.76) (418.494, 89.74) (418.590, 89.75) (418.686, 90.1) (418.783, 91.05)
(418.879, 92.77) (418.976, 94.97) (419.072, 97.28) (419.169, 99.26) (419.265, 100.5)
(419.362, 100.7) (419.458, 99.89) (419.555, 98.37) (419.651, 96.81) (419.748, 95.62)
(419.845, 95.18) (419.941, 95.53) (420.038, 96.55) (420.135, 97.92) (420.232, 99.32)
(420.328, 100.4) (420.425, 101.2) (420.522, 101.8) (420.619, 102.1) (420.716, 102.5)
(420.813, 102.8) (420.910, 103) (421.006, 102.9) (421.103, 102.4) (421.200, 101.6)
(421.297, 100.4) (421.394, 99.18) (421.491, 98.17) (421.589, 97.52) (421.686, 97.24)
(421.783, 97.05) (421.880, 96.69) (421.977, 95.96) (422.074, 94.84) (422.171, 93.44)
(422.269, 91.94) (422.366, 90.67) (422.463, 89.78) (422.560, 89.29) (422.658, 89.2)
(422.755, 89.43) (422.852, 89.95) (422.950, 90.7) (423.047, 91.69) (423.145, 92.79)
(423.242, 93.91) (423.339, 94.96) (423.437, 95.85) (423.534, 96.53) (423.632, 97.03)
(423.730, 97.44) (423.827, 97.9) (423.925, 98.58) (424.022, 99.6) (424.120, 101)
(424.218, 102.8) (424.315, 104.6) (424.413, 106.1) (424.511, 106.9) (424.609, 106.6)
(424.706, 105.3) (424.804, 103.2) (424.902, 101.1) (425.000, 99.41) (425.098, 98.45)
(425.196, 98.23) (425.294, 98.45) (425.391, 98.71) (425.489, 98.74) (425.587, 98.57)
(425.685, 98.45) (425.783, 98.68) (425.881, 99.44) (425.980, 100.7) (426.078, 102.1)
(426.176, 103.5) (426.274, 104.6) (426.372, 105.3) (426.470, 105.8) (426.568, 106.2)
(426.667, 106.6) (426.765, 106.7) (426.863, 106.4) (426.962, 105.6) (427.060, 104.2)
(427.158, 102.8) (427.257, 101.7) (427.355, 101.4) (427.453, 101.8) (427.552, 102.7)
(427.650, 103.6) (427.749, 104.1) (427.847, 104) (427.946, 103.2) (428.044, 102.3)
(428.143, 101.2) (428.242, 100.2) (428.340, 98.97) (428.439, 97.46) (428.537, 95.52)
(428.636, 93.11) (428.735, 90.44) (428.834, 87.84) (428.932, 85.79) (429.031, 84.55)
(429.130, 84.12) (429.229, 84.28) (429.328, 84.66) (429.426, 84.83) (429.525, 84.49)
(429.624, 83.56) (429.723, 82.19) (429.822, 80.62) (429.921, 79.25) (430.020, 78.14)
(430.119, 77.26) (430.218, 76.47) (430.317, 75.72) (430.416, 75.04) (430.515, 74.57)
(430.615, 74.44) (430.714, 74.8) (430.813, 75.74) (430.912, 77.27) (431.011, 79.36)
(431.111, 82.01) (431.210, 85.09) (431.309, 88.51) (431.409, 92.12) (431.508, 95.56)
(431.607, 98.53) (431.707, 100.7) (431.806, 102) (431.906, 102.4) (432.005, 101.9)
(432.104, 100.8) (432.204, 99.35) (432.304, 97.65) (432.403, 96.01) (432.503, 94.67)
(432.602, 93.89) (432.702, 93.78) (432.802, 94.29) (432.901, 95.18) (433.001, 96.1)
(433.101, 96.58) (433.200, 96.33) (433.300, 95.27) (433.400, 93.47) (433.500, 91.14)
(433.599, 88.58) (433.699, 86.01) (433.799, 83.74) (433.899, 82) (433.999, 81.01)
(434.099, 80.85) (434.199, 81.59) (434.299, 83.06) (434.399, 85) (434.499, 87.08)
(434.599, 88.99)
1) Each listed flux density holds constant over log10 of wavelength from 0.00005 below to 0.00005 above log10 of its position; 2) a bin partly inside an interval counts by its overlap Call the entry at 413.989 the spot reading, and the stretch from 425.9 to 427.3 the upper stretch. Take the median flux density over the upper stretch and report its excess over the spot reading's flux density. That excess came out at 10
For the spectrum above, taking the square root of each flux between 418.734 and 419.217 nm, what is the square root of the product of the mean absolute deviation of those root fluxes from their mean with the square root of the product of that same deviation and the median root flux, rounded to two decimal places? 0.39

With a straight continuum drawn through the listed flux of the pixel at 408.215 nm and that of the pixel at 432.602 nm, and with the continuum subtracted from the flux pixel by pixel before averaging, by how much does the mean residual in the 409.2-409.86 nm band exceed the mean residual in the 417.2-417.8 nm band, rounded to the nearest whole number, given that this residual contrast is -15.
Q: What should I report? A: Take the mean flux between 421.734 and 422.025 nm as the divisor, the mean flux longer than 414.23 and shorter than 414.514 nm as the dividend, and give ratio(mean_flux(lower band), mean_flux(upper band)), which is 0.95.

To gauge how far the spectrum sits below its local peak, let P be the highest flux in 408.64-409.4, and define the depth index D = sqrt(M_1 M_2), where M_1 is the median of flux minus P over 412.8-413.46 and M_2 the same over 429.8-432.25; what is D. 7.8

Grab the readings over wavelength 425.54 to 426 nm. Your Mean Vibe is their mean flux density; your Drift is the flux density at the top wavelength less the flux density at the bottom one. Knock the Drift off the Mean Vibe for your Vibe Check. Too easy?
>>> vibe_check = 97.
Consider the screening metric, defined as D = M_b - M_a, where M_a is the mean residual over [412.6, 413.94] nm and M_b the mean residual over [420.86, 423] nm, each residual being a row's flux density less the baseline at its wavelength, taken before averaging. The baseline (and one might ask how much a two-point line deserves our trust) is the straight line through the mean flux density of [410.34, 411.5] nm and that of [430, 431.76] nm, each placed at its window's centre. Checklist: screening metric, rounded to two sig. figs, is 5.2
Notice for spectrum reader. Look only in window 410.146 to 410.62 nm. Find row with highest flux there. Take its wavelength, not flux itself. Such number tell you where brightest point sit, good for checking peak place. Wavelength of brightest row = 410.571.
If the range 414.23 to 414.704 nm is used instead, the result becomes 414.275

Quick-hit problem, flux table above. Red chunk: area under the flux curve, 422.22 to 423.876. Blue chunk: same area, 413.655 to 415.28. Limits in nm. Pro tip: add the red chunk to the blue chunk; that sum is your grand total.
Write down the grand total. 304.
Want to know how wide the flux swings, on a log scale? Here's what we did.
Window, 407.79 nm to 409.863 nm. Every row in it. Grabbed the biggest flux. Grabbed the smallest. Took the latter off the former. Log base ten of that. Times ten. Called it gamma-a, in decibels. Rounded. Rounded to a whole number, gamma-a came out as 14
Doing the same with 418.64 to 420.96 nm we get 11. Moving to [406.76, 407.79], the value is 3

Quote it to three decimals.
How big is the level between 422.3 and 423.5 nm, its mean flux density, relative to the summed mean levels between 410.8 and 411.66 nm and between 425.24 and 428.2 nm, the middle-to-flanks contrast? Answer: 0.475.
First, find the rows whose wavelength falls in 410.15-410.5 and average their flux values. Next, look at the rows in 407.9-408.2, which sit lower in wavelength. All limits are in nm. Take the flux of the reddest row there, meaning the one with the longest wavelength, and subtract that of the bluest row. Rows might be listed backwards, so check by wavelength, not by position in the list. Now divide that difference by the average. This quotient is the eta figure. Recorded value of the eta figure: 0.00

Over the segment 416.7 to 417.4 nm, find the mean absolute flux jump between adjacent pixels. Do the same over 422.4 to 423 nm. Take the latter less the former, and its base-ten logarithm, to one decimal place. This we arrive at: -1.5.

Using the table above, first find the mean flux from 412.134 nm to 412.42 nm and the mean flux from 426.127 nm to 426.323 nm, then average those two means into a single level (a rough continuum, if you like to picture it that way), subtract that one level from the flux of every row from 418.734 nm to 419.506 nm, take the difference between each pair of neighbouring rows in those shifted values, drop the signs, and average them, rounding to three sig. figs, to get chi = 1.49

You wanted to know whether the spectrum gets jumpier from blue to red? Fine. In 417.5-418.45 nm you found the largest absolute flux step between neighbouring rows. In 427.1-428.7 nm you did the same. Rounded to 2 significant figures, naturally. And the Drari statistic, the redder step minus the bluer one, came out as 1.5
